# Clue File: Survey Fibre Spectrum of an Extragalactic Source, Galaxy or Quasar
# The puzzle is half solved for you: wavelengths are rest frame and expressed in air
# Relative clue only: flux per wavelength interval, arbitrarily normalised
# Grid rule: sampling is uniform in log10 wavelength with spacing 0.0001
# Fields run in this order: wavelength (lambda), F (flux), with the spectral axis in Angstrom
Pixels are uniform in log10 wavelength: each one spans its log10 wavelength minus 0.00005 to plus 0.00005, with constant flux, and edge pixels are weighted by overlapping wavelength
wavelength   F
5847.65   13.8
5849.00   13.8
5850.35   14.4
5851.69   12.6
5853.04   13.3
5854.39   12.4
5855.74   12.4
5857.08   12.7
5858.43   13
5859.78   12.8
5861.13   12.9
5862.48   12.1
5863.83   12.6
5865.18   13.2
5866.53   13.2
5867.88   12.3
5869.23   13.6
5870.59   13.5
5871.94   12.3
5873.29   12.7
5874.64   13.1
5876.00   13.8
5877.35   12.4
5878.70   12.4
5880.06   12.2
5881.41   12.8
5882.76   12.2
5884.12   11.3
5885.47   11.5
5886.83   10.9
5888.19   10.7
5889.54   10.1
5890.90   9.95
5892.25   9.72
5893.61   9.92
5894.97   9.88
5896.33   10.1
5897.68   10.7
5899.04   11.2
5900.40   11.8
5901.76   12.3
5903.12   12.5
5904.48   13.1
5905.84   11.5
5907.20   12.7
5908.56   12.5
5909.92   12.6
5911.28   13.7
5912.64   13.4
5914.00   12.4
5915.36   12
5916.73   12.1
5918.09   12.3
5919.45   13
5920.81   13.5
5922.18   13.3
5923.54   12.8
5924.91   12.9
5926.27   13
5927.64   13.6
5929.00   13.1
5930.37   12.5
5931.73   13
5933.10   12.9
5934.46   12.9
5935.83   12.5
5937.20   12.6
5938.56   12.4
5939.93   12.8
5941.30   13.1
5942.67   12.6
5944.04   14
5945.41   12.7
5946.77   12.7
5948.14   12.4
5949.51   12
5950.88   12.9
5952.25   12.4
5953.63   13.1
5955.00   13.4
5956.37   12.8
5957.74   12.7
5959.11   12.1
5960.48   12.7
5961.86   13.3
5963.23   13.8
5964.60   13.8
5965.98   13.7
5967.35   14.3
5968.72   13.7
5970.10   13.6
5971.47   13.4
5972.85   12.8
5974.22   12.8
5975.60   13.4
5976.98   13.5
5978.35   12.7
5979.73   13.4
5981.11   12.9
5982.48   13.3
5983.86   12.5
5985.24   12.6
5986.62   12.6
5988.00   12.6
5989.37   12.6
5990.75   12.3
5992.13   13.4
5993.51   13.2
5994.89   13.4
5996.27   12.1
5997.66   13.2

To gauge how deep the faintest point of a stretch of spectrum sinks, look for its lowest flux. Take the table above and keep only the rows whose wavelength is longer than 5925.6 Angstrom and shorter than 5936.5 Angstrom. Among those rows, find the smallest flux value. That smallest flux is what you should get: 12.5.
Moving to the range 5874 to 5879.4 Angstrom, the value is 12.4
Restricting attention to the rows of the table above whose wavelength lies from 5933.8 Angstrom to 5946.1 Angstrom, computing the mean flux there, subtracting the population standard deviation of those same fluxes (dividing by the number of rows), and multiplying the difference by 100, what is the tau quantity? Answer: 1239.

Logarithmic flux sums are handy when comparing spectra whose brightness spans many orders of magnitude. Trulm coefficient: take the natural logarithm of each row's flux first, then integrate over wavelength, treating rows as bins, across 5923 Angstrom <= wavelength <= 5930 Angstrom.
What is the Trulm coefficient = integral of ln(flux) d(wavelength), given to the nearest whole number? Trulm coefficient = 18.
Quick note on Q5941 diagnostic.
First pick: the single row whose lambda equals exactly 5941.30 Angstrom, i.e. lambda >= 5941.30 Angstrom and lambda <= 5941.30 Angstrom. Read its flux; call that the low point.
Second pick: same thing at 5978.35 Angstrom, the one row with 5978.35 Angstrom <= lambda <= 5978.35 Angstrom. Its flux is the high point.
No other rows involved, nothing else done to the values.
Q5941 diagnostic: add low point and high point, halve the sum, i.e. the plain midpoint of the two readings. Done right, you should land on 12.9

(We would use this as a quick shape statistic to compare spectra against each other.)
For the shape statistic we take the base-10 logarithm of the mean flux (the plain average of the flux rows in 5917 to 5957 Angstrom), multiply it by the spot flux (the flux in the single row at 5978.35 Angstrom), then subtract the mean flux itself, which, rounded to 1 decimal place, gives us 1.2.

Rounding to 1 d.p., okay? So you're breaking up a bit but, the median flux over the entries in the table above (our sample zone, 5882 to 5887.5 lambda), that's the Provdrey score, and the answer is 11.4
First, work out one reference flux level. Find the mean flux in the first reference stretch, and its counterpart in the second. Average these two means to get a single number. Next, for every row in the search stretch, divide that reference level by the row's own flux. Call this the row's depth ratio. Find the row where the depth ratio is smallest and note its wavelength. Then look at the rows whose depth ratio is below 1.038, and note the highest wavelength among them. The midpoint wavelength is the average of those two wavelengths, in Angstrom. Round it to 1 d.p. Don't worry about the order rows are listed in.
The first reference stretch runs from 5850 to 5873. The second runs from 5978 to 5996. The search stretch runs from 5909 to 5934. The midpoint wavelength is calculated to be 5922.2 Angstrom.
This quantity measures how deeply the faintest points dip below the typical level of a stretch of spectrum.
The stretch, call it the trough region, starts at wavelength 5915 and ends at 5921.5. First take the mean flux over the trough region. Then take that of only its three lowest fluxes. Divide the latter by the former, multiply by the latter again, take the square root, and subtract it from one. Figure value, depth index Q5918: -2.42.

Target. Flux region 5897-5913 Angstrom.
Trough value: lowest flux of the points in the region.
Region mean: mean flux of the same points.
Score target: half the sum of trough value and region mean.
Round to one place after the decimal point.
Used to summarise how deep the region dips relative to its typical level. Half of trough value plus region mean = 11.5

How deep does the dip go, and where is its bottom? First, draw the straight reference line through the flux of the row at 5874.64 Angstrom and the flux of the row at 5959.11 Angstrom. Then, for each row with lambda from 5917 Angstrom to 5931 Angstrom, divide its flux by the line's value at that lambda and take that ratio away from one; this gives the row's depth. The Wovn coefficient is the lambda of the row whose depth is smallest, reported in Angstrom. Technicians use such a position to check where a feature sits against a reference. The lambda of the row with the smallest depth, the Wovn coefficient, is 5927.64 Angstrom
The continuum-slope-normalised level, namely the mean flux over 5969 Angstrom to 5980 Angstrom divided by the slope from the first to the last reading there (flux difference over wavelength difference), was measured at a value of -636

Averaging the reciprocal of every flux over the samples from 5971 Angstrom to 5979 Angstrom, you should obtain 0.0764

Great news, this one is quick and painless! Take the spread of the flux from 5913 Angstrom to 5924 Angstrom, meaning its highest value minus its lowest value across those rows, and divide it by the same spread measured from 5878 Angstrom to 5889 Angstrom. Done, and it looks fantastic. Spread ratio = 0.71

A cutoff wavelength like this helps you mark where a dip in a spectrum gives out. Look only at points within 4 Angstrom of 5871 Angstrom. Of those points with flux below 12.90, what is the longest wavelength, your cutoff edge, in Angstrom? 5873.29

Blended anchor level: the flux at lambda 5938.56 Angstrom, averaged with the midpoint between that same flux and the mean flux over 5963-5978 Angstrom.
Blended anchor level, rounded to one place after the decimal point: 12.7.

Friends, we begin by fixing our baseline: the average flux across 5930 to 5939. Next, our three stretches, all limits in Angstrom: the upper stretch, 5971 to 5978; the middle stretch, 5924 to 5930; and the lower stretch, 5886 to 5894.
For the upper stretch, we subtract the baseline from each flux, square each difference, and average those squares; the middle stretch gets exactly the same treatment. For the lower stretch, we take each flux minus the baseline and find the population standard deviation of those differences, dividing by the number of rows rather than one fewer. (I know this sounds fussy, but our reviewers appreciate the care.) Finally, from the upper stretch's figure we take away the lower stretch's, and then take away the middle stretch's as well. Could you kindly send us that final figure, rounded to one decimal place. -0.4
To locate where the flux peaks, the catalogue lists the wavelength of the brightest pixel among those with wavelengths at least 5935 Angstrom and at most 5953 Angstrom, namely 5944.04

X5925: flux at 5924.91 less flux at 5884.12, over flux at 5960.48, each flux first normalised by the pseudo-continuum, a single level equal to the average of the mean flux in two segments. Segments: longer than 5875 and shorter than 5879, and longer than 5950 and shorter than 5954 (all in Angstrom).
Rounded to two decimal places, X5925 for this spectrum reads 0.13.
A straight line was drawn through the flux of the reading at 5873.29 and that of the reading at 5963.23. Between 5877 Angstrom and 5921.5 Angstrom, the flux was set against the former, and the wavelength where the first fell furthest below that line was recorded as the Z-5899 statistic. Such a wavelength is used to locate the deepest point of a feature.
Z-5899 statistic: 5892.25 Angstrom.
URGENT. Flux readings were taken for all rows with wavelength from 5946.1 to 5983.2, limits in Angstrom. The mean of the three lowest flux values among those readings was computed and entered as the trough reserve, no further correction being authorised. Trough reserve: 12.2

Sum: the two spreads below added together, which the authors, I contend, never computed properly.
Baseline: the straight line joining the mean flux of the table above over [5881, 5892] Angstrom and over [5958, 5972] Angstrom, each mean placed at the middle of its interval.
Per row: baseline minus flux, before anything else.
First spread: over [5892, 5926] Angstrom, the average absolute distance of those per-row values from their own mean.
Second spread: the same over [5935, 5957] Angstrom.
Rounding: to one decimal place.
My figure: 1.1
